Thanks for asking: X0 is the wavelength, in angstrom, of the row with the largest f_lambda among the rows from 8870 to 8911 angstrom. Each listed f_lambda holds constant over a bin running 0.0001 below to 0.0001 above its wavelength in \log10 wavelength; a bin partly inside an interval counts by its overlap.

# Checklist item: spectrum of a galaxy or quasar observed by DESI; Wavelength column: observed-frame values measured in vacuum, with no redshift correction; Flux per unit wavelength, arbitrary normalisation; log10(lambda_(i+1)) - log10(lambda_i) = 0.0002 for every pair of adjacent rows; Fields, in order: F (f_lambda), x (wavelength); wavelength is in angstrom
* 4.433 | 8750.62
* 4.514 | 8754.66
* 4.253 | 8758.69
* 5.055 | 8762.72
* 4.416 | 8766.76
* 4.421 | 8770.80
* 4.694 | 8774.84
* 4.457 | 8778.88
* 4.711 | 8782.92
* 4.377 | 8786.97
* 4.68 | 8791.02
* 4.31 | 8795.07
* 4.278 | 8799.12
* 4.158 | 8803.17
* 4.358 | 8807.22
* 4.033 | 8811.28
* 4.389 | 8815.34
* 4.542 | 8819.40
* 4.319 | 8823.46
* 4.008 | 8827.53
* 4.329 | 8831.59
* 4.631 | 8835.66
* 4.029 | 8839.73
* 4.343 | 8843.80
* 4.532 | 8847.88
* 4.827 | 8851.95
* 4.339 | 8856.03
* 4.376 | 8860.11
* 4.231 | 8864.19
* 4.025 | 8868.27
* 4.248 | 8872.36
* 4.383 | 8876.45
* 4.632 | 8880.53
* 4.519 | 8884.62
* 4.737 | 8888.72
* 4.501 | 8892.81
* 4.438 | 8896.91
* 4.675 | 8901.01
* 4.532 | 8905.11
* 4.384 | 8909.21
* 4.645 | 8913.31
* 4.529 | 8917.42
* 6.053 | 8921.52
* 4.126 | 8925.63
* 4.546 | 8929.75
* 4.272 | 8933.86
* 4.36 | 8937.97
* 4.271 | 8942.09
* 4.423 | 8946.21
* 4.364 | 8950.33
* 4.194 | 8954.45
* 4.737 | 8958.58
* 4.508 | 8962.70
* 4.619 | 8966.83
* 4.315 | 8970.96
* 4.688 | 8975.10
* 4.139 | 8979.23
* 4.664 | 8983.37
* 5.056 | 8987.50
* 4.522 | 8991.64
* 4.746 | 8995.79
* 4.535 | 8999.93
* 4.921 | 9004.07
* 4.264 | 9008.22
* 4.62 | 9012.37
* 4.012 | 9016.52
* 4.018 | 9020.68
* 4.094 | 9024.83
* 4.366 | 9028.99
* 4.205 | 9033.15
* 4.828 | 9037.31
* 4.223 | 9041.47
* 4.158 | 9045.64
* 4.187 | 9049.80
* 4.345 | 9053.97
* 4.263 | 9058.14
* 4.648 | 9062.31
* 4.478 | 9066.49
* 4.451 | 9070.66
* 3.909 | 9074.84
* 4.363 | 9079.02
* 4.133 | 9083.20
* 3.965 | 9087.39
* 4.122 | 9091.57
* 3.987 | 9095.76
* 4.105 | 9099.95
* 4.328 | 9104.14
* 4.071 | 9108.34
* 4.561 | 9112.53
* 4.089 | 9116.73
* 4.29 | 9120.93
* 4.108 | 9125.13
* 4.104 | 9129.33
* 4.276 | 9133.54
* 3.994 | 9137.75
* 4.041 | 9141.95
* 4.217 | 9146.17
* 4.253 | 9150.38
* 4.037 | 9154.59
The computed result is 8888.72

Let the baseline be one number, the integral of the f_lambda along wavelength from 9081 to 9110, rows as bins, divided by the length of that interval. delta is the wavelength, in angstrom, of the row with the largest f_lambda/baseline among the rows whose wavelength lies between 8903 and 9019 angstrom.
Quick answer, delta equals 8921.52 angstrom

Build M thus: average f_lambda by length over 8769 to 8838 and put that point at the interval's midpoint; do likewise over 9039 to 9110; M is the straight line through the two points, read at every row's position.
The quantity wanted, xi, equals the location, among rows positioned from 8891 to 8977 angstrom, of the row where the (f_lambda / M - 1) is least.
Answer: 8925.63 angstrom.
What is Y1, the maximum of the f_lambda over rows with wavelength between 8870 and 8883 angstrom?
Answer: 4.632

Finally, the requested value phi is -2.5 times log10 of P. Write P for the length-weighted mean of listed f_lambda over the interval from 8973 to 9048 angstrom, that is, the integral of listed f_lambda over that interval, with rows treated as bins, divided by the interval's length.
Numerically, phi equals -1.62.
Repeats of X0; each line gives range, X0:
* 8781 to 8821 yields 8782.92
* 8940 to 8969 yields 8958.58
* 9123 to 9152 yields 9133.54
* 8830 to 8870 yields 8851.95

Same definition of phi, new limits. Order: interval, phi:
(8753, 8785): -1.65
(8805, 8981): -1.62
